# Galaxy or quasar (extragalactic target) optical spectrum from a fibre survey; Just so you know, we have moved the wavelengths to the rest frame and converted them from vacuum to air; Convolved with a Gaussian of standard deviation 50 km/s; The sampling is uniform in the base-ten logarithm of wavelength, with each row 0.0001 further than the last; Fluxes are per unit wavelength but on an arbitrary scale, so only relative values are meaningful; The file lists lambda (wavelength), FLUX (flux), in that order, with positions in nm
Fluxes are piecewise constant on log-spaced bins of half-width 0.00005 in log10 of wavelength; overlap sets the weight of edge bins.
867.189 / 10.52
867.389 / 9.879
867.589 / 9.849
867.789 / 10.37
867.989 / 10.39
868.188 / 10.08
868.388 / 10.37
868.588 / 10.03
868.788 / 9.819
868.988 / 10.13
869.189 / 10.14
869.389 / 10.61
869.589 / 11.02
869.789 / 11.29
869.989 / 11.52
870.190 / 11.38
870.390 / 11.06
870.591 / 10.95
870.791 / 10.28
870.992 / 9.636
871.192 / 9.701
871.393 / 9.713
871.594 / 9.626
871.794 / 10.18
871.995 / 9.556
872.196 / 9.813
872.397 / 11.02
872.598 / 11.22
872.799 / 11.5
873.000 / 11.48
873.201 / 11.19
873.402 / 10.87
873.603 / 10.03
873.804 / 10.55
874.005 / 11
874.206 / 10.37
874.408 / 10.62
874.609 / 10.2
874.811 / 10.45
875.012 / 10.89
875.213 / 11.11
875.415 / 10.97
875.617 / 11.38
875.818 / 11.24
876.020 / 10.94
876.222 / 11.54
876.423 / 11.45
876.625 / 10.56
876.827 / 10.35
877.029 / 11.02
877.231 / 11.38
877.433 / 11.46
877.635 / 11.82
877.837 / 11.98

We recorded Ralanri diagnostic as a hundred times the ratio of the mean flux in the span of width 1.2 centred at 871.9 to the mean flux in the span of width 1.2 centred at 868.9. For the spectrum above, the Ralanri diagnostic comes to 98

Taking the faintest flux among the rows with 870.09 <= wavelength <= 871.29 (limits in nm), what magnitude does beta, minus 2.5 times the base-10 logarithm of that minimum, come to -2.46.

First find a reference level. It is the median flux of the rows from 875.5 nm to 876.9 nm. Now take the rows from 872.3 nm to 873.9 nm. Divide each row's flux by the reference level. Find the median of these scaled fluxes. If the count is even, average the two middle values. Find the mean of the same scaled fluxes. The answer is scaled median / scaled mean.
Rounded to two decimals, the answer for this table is 1.01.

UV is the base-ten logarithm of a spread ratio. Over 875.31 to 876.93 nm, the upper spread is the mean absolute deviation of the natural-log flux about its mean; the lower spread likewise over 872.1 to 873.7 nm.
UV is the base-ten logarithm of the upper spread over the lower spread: -0.16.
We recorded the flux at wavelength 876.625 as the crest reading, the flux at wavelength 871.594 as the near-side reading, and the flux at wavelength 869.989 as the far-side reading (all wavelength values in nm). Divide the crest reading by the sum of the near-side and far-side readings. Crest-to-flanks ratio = 0.499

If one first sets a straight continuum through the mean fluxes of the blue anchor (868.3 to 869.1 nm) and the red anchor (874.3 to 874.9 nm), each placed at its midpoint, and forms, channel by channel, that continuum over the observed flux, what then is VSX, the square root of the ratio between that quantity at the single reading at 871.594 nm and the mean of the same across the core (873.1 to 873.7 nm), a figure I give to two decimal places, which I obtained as 1.05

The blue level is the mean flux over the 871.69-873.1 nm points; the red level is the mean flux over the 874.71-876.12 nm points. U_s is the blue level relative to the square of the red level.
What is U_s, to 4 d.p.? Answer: 0.0883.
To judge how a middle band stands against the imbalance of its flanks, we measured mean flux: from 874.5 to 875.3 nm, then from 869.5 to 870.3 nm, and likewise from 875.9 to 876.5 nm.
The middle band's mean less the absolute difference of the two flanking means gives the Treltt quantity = 10.7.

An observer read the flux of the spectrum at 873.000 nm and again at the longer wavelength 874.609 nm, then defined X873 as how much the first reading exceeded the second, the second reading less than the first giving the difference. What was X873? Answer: 1.3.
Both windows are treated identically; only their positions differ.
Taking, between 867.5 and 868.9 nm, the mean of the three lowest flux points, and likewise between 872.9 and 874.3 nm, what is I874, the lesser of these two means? 9.9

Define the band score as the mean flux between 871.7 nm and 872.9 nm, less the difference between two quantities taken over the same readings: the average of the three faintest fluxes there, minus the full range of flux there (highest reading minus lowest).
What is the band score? 2.6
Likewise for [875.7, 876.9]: 1.6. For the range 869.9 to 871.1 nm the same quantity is 2.4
